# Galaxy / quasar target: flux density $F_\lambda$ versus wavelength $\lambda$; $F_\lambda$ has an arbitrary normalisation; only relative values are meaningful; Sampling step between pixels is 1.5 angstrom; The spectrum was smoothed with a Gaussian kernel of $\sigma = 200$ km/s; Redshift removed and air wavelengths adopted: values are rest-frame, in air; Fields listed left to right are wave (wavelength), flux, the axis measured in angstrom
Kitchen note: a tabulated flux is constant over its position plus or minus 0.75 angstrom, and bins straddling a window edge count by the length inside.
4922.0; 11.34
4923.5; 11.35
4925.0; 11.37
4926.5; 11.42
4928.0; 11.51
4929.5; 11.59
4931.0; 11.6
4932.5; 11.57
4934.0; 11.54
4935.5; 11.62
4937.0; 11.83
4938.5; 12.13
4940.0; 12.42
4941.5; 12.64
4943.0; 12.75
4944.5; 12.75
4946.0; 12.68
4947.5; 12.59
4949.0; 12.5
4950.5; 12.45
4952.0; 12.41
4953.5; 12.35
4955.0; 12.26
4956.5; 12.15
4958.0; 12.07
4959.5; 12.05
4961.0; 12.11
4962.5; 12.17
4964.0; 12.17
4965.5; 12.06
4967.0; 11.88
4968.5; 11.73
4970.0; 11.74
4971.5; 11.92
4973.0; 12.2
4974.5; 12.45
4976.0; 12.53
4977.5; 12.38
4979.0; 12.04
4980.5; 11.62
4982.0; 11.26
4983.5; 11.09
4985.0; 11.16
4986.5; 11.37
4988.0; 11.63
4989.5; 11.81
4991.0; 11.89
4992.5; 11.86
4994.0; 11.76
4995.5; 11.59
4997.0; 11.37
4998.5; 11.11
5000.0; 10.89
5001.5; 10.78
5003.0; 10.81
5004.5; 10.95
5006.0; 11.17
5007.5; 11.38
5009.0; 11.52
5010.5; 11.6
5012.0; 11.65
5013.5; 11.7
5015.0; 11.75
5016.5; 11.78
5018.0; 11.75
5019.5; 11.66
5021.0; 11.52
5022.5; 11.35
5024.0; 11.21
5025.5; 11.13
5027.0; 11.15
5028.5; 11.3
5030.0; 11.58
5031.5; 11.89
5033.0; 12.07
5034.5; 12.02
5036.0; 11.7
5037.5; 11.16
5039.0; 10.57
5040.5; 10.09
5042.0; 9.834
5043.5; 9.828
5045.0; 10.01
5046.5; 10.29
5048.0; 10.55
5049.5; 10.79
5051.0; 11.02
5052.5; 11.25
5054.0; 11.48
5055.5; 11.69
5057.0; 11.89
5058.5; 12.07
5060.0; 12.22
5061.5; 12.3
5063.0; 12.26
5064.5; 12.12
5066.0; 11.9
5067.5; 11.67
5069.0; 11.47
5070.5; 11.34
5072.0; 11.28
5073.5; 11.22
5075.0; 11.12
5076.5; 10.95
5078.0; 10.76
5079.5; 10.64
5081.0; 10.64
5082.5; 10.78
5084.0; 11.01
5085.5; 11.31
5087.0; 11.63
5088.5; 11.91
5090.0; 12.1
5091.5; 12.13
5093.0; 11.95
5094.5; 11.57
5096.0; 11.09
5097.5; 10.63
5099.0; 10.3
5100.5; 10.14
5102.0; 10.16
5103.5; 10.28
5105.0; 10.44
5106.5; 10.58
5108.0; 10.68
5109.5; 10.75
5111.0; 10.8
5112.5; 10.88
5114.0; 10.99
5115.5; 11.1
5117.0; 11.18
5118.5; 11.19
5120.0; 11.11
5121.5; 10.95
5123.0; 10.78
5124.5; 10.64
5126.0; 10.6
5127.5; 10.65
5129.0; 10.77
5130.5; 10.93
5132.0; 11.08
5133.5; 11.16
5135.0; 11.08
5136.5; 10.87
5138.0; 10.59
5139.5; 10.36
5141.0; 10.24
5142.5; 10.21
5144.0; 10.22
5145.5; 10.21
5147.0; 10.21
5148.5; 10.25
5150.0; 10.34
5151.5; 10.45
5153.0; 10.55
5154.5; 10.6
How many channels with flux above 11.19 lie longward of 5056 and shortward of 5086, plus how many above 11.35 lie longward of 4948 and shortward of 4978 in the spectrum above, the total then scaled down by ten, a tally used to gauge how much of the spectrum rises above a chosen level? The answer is 3.30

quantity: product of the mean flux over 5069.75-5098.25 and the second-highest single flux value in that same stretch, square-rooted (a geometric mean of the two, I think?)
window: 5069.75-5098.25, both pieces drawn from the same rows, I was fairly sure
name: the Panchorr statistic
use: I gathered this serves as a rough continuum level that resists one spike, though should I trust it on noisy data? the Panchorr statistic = 11.7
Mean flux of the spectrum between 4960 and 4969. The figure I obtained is 12.0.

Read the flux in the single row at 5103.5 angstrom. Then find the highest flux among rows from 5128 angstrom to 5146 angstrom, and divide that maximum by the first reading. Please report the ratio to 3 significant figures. 1.09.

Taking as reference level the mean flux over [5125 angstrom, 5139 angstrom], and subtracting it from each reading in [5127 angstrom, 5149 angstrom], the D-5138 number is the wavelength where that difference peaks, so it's 5133.5 angstrom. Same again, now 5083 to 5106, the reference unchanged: 5091.5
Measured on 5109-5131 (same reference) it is 5118.5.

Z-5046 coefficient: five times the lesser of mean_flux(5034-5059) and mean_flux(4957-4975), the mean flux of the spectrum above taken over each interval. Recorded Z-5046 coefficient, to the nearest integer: 55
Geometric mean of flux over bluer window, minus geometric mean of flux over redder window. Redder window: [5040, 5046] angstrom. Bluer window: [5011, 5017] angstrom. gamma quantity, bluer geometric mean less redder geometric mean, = 1.78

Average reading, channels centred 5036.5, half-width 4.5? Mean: 11.3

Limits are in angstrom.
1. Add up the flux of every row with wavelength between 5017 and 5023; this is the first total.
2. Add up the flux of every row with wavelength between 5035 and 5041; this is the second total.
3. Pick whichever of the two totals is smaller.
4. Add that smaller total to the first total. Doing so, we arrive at 90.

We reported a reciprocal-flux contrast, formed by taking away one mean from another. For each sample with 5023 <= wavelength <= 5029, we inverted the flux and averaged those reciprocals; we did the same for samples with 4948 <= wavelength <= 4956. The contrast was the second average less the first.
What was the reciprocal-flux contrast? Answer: -0.0086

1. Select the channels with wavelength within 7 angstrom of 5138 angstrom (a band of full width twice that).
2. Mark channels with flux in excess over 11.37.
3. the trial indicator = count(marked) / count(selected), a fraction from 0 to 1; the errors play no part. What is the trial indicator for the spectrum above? 0.0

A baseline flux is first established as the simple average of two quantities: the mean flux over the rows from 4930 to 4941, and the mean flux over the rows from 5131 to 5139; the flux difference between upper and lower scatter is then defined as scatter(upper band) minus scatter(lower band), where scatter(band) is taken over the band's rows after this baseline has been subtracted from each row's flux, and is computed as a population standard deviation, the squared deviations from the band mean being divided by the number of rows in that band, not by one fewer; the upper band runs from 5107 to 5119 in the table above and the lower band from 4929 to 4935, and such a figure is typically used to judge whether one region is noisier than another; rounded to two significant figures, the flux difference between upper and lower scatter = 0.16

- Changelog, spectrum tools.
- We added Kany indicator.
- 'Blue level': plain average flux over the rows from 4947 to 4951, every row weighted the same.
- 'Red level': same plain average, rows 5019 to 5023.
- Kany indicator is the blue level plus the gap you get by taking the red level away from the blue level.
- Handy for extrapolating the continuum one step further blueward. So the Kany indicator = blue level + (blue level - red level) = 13.5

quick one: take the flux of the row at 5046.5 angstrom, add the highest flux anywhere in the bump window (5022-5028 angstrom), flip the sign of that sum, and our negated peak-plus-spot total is -21.6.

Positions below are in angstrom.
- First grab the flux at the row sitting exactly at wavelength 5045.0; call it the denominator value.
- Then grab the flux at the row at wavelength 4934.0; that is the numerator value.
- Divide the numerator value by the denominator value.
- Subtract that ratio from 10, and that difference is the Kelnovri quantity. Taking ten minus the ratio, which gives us 8.85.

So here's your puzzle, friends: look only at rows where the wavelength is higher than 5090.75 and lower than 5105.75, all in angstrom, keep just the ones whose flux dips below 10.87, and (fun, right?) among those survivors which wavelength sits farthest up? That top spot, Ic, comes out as 5105.0 angstrom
